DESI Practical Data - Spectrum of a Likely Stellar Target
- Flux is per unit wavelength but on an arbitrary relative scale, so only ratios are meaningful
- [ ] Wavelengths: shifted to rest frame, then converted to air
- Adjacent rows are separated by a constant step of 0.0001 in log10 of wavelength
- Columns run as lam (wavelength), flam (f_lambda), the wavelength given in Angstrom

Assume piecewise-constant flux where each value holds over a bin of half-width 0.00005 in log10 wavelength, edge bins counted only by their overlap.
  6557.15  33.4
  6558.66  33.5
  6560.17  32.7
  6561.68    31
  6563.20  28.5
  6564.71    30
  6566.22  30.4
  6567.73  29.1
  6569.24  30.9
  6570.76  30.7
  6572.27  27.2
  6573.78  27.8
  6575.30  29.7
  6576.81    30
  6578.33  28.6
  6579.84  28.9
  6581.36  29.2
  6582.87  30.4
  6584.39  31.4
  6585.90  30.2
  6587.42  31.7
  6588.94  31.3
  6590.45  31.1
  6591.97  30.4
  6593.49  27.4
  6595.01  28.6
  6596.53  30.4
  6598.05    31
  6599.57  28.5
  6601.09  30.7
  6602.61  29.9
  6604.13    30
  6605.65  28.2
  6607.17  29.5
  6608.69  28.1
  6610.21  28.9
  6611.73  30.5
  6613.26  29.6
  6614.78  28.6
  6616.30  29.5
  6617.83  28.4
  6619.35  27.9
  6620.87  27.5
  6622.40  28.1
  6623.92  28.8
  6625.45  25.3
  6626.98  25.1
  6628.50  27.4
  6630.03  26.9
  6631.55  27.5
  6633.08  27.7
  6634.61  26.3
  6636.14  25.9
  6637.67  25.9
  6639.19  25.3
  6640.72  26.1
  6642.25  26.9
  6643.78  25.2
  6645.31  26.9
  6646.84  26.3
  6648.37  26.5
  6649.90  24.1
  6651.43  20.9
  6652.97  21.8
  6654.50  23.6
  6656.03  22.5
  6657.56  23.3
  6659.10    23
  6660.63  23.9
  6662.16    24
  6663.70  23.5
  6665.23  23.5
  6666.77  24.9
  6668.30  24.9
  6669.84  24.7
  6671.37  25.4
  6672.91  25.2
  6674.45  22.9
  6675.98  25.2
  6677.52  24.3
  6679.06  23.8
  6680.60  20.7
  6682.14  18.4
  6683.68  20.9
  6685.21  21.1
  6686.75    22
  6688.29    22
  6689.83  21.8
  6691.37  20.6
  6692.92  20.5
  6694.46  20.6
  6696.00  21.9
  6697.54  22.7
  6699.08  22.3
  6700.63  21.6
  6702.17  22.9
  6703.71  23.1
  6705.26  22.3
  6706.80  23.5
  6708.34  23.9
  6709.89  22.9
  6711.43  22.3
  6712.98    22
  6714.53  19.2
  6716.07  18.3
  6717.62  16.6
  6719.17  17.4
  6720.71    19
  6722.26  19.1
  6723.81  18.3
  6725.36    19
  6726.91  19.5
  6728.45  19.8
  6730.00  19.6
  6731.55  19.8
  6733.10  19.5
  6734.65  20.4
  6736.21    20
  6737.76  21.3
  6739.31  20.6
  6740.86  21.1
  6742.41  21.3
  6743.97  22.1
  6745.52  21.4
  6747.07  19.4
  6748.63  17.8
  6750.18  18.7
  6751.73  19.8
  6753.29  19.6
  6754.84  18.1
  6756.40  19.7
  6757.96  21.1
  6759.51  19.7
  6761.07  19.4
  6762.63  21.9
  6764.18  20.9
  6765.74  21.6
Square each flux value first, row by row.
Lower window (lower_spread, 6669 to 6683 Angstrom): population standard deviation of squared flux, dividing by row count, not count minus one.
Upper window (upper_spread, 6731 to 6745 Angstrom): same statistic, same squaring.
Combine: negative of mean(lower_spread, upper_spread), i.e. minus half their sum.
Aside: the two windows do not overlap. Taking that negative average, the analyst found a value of -66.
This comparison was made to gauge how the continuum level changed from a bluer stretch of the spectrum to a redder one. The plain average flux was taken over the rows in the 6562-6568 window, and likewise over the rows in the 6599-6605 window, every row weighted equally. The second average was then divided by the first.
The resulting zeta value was 1.01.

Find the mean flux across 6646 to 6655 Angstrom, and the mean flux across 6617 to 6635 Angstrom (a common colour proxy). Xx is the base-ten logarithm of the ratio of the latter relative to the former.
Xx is 0.057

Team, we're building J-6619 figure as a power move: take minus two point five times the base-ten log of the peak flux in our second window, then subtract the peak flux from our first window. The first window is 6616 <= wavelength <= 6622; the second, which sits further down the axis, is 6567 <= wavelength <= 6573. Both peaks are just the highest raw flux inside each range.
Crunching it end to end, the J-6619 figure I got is -33.2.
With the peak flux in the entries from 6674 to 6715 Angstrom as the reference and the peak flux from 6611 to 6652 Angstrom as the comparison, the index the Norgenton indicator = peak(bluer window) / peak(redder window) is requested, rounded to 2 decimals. 1.21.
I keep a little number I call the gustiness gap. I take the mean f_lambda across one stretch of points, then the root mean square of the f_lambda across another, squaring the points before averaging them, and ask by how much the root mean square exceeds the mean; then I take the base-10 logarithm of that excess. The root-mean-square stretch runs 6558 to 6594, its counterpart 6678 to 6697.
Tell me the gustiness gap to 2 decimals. 0.95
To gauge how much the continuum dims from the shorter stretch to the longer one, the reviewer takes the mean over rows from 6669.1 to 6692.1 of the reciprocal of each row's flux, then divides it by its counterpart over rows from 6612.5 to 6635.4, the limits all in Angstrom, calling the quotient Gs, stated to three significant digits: 1.23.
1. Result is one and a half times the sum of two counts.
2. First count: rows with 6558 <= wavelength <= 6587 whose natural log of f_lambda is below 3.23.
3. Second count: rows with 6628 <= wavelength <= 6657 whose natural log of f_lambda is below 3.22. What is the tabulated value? 7.5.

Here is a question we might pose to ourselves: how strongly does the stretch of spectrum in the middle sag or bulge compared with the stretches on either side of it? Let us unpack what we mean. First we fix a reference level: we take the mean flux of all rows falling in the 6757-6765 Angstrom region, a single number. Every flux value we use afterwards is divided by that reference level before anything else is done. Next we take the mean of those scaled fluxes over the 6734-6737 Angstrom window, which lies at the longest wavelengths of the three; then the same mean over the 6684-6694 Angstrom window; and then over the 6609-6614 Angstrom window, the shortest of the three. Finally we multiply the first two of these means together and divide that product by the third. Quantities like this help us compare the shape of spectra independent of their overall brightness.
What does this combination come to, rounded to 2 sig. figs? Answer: 0.71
